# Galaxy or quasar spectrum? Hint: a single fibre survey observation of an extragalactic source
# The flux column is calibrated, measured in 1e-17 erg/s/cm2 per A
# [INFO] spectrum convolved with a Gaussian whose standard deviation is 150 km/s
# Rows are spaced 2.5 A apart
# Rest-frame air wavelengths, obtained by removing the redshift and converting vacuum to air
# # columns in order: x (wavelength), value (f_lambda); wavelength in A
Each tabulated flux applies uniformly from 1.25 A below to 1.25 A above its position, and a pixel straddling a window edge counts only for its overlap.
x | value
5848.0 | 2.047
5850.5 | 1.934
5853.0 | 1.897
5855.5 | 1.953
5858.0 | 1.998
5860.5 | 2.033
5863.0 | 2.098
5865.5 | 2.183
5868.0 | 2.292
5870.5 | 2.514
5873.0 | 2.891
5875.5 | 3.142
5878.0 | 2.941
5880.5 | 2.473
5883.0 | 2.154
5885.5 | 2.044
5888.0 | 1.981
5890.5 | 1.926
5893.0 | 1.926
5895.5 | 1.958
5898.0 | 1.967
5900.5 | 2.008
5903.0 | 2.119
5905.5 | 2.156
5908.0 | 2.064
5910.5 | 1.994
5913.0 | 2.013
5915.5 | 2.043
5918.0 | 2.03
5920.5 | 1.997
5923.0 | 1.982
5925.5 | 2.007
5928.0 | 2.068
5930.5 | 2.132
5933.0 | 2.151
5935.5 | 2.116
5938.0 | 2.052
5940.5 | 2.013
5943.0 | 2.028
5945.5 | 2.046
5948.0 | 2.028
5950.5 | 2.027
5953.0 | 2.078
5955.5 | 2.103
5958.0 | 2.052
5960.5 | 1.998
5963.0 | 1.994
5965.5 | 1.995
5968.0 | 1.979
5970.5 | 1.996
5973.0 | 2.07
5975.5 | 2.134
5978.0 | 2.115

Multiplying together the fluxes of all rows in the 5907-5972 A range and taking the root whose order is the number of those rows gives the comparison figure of 2.04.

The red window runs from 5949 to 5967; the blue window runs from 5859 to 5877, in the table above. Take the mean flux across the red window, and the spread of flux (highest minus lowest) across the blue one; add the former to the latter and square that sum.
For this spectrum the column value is 9.9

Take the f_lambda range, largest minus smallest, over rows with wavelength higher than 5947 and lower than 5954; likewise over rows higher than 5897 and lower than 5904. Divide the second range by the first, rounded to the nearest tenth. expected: 3.0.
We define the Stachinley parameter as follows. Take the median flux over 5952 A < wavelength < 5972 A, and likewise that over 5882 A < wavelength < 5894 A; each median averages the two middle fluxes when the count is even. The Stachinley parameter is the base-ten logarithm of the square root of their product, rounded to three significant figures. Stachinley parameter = 0.299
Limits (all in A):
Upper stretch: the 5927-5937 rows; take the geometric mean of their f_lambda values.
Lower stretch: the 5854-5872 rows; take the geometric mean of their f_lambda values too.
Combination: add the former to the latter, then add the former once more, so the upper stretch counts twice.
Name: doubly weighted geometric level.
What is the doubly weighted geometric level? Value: 6.38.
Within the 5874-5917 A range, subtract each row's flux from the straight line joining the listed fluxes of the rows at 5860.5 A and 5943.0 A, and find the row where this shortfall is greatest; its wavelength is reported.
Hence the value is 5890.5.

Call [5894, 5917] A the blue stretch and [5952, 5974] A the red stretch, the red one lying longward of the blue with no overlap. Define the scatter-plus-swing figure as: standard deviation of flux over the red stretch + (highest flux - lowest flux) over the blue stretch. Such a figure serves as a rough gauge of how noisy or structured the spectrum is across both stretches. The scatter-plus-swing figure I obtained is 0.24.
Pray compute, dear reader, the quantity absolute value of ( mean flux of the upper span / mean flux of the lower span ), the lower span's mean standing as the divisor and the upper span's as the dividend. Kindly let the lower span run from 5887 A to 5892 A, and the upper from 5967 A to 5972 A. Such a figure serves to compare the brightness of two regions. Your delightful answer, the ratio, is 1.02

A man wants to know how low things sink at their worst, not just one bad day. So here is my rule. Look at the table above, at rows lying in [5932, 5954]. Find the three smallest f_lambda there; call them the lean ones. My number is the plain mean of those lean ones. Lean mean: 2.02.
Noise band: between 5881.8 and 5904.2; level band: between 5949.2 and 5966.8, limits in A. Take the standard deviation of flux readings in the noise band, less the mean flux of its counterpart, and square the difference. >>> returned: 3.8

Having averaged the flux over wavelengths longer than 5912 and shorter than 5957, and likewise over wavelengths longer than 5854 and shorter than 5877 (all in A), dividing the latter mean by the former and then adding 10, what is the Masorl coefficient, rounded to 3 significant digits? 11.1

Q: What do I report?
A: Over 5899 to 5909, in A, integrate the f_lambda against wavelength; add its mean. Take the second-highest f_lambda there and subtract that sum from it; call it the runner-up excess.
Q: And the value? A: -20.8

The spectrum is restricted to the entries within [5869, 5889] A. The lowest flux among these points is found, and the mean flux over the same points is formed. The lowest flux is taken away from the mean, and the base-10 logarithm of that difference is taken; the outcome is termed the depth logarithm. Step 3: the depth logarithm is -0.27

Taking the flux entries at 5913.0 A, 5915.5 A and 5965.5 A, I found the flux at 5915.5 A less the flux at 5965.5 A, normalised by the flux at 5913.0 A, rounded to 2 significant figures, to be 0.024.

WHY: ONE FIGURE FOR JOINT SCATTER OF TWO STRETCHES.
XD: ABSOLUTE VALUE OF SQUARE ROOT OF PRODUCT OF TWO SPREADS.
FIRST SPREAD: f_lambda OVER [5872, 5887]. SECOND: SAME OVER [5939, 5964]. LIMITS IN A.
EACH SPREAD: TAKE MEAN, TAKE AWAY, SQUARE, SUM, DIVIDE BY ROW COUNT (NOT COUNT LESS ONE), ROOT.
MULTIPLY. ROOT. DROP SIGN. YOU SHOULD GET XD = 0.12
